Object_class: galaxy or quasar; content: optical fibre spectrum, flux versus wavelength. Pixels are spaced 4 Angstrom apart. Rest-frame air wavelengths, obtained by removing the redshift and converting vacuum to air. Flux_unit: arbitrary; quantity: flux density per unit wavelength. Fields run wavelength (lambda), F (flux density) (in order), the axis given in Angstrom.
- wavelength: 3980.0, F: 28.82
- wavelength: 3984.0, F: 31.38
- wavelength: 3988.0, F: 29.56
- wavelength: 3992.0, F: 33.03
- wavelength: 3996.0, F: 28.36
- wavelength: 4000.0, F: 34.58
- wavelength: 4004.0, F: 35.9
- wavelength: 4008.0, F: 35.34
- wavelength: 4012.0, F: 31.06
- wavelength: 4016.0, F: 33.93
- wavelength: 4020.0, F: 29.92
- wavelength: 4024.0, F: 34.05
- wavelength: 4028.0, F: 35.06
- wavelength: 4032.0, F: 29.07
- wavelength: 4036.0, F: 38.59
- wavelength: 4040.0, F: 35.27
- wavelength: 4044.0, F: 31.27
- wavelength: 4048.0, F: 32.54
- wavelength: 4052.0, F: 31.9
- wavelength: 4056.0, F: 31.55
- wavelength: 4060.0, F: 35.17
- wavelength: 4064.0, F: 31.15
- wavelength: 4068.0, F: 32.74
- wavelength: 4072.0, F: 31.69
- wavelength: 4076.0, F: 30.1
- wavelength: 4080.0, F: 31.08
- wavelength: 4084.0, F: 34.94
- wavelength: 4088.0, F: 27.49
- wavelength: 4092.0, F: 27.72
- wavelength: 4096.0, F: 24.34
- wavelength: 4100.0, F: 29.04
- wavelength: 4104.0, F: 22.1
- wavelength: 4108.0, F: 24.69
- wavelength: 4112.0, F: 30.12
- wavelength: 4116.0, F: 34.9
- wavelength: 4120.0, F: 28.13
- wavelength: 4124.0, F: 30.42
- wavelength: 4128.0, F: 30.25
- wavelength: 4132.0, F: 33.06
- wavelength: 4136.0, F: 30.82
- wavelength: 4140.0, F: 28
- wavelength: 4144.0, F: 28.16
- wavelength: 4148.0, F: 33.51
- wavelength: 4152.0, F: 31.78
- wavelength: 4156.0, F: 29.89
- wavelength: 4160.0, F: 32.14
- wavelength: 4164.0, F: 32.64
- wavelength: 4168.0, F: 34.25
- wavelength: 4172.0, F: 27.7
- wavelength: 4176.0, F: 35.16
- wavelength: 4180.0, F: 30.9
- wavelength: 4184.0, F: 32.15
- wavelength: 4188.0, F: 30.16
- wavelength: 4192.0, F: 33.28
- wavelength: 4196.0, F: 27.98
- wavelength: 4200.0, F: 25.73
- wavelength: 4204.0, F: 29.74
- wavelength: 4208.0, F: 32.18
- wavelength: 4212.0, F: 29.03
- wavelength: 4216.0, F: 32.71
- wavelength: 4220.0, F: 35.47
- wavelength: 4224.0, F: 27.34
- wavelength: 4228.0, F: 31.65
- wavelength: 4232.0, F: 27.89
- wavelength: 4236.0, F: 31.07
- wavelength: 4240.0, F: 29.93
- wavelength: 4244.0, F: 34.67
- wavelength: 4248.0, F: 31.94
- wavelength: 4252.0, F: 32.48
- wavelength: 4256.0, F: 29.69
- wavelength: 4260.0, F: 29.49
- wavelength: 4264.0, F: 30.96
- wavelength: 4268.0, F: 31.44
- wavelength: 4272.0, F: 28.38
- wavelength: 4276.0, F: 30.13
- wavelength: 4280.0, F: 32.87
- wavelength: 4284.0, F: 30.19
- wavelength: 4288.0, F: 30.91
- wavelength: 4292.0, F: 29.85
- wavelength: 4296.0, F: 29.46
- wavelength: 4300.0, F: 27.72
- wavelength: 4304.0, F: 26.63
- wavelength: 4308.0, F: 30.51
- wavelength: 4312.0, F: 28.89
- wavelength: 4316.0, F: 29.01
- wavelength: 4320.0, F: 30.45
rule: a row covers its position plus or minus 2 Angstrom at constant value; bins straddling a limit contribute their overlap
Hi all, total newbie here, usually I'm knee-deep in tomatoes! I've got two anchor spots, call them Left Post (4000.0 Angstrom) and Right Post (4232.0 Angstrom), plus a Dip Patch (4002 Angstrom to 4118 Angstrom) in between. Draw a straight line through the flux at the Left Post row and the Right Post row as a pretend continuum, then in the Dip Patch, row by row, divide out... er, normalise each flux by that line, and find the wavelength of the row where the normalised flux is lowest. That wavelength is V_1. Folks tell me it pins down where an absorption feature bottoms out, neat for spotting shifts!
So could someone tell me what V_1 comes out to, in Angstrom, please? 4104.0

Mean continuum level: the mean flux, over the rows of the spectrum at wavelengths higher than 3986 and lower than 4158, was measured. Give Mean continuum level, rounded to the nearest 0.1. 31.2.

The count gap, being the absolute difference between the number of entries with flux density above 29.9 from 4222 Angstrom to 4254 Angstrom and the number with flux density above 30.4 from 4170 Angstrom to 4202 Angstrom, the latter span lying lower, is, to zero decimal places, 2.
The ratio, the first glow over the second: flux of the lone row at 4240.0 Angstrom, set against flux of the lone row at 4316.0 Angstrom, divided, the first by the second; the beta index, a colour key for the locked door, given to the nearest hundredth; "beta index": 1.03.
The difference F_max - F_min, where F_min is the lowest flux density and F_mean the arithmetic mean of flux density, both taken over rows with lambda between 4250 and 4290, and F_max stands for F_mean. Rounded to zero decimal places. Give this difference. 2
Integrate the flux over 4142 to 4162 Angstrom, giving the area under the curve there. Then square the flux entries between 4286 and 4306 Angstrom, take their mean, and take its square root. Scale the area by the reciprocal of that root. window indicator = 21.5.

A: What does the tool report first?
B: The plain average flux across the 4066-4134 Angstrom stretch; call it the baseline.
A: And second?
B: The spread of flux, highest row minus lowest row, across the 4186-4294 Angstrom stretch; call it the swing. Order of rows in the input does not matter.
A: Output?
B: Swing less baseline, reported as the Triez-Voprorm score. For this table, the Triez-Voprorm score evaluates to -19.8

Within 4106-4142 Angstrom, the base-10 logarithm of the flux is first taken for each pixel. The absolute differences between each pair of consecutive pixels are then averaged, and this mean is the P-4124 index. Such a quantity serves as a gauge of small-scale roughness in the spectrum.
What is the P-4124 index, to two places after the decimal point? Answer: 0.05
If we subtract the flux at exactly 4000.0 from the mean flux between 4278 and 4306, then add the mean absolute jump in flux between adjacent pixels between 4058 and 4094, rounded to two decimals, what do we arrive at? -2.32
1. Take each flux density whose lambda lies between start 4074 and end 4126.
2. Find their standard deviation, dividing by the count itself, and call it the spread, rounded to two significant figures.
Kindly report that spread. 3.6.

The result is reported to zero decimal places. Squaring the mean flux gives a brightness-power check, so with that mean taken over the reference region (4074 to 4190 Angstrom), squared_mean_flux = 912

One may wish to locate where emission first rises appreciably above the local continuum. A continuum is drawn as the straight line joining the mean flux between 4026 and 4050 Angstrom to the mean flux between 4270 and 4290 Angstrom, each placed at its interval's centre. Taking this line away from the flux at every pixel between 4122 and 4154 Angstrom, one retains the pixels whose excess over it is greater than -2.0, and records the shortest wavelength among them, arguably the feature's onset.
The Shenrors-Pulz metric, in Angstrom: 4132.0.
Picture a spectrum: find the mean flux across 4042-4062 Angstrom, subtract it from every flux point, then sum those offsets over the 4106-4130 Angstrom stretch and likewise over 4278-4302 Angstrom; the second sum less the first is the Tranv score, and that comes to 2.5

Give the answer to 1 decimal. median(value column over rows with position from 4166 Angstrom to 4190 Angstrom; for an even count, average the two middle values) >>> 31.5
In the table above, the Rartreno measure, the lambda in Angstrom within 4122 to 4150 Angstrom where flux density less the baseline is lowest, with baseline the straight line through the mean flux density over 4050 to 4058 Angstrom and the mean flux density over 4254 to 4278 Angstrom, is 4140.0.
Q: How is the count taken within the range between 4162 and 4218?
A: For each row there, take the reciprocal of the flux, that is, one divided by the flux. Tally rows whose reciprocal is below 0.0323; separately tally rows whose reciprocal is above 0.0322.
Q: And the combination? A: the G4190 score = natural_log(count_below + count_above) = 2.64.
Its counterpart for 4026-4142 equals 3.37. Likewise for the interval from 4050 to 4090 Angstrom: 2.30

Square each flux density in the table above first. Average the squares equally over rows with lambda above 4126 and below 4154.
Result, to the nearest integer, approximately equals 953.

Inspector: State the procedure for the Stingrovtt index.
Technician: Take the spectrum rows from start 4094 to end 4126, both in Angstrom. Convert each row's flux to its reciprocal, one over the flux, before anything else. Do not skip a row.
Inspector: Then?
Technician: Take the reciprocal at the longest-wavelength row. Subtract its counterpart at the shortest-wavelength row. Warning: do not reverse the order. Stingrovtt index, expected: -0.0082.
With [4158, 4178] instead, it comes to -0.0027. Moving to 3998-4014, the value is 0.0033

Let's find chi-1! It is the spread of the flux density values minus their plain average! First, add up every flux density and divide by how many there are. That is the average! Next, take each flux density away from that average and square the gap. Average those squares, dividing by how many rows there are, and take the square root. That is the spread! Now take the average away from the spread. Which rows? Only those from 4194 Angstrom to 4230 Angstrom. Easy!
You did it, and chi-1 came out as -27.3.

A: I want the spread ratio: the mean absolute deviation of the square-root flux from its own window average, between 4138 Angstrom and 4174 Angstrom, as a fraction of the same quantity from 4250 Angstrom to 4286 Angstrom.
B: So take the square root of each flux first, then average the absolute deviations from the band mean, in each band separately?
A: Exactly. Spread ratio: 1.9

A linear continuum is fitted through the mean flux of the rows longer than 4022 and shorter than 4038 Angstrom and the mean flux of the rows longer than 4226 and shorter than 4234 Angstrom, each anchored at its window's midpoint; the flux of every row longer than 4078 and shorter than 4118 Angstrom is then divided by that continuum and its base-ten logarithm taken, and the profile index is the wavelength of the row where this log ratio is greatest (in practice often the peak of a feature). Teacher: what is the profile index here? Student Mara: 4116.0 Angstrom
